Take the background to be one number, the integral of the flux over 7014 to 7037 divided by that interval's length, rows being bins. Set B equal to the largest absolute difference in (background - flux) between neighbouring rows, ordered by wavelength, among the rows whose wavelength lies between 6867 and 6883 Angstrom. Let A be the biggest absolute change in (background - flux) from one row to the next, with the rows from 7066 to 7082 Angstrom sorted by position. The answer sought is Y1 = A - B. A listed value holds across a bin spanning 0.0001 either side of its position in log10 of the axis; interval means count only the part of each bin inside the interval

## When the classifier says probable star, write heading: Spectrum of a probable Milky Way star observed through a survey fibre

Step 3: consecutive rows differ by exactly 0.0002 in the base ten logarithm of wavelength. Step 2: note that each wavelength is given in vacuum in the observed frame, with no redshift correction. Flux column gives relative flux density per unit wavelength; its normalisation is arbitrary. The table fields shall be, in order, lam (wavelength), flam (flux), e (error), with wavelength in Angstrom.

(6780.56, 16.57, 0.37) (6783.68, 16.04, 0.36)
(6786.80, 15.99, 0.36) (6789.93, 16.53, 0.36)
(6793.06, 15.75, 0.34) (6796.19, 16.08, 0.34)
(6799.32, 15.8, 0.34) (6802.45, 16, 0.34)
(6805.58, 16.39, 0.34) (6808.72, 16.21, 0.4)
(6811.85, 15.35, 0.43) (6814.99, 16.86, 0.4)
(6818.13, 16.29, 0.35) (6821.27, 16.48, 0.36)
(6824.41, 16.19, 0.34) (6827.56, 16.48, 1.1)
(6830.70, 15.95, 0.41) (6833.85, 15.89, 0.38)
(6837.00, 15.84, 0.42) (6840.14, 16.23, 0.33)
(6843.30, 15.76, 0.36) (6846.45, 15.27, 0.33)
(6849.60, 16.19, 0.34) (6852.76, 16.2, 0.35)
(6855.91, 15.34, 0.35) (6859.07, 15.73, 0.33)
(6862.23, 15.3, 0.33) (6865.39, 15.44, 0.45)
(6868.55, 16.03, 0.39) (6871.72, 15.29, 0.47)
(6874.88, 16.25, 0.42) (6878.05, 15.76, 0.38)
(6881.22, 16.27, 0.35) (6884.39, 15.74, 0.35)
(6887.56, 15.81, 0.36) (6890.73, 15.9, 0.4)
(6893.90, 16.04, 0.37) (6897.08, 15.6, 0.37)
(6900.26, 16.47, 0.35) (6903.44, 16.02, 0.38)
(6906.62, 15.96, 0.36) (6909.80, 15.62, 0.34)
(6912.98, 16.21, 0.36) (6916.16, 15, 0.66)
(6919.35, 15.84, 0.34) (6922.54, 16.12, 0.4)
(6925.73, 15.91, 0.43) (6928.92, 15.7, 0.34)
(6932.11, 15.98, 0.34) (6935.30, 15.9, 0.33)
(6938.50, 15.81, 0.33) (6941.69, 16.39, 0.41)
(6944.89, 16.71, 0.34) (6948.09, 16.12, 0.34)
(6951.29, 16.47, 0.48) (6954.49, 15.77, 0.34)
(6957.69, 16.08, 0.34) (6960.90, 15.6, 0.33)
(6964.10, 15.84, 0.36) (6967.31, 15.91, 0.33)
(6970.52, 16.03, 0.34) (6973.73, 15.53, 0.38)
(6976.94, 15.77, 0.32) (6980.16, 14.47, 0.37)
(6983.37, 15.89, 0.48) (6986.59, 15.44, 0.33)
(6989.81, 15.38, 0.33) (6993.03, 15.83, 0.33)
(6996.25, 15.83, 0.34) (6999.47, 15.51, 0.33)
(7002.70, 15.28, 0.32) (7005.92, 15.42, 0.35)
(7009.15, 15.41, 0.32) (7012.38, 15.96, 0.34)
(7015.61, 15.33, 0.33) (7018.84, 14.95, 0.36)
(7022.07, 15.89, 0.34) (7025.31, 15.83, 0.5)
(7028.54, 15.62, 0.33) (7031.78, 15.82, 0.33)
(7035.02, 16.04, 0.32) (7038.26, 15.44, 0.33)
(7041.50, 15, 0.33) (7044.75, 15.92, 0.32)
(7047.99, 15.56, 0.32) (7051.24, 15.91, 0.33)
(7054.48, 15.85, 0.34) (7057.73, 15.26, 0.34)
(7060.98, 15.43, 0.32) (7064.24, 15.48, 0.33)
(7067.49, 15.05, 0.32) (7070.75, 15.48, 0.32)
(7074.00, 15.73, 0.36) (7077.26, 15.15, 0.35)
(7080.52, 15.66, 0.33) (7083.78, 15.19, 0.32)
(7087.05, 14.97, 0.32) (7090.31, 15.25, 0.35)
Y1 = -0.38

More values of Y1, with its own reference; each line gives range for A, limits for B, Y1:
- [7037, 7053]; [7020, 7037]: 0.70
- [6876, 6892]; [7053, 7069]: -0.06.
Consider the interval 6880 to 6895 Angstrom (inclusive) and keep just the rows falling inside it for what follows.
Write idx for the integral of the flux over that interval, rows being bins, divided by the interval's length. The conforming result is 15.9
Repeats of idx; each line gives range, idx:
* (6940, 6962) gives 16.2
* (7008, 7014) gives 15.7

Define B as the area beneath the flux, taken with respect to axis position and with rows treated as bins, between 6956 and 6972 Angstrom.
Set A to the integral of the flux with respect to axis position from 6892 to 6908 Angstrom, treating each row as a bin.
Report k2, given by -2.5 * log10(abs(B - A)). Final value -0.7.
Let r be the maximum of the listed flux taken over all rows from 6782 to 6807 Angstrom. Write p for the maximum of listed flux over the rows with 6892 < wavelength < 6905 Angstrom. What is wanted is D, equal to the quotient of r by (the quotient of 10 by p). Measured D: 27.2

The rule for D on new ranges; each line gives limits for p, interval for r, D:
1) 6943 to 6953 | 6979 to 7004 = 26.6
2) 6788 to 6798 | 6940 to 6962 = 27.6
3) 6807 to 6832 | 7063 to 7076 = 26.5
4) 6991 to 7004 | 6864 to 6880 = 25.7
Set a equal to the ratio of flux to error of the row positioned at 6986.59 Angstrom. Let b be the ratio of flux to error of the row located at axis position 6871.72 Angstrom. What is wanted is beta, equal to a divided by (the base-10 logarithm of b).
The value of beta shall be 30.9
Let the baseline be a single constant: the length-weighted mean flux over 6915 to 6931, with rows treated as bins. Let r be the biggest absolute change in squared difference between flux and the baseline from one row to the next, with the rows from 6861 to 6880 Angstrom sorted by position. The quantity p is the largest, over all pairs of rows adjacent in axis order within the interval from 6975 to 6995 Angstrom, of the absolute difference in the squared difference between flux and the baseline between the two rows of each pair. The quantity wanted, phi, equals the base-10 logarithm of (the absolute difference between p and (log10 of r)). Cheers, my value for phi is 0.34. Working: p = 1.6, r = 0.26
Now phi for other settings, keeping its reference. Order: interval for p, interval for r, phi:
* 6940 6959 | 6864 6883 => 0.13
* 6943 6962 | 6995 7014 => 0.21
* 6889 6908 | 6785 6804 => -0.14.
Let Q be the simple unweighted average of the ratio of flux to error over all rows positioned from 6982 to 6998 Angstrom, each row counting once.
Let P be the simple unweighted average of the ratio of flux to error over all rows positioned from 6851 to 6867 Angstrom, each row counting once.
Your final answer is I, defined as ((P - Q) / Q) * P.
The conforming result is -0.5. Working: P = 43.7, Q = 44.2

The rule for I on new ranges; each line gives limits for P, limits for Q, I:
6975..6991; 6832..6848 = -0.8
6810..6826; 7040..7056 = -3.8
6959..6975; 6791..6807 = -1.5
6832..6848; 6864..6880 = 7.1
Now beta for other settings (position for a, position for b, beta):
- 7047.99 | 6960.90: 29.0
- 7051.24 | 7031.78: 28.7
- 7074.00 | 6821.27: 26.3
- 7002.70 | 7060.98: 28.4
